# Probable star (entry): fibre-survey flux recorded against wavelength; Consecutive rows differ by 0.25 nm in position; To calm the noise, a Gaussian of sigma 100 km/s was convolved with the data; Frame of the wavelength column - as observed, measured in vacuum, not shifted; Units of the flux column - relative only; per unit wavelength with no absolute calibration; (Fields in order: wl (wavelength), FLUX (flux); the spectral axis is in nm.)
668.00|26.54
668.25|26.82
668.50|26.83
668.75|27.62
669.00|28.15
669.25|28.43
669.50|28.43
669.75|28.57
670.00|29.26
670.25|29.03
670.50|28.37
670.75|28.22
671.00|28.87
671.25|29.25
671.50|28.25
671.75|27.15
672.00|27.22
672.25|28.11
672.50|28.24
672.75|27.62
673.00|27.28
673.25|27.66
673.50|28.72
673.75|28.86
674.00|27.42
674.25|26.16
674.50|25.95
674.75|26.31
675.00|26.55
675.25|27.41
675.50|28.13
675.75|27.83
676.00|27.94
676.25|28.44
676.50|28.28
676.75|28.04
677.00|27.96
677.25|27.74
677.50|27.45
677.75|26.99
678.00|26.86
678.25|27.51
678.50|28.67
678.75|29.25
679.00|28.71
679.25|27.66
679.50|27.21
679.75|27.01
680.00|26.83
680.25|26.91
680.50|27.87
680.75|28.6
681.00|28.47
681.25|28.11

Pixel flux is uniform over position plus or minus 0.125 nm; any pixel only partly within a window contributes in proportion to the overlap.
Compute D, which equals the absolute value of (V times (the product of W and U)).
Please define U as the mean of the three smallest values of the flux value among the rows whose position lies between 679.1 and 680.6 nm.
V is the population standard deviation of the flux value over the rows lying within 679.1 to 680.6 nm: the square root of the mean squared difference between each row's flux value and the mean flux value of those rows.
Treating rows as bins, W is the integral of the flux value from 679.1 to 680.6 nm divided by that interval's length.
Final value 285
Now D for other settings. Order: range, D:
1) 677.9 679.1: 686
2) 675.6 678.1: 368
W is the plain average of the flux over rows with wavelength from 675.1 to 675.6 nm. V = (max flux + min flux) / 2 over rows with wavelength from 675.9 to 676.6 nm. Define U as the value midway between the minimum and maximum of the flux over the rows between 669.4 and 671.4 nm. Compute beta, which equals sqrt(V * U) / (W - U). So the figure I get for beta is -29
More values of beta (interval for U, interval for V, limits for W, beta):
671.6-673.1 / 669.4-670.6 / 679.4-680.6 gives -53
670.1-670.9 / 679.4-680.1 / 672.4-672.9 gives -40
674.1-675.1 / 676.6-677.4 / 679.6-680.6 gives 30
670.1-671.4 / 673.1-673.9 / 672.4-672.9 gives -35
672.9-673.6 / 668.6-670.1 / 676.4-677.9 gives -110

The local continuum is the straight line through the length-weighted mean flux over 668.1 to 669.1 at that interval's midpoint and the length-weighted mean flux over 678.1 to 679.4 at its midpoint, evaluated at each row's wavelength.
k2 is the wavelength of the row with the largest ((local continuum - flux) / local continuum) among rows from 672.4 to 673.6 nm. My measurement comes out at 673.00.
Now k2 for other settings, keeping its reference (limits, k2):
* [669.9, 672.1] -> 671.75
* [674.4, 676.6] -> 674.50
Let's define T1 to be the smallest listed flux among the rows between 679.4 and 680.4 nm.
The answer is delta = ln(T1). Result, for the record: 3.29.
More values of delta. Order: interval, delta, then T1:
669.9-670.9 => 3.34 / 28.22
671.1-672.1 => 3.30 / 27.15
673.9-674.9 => 3.26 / 25.95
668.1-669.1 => 3.29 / 26.82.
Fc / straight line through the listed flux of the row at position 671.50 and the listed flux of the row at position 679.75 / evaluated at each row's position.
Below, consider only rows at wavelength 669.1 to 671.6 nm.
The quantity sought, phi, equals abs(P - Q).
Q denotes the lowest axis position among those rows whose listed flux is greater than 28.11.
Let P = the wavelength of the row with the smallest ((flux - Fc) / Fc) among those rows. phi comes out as 0.00 nm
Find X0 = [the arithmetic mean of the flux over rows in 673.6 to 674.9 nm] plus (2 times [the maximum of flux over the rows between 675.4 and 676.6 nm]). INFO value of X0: 83.8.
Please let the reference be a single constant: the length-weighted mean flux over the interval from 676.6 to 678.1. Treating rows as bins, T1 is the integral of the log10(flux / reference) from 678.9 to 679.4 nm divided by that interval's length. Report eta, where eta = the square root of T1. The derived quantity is 0.095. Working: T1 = 0.009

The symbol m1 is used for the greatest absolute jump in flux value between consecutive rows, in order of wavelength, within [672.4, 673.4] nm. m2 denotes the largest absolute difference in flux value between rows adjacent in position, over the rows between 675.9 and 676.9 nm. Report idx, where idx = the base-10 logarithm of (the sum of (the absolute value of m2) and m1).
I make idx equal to 0.05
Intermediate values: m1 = 0.62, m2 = 0.5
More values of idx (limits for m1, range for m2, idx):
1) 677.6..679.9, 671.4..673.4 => 0.35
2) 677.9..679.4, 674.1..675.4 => 0.31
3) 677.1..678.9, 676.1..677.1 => 0.15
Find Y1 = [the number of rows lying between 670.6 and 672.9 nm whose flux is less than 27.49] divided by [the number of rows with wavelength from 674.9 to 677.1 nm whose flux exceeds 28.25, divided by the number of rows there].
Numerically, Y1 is 9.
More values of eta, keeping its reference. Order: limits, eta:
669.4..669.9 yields 0.125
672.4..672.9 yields 0.074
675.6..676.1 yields 0.076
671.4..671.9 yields 0.042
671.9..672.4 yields 0.053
